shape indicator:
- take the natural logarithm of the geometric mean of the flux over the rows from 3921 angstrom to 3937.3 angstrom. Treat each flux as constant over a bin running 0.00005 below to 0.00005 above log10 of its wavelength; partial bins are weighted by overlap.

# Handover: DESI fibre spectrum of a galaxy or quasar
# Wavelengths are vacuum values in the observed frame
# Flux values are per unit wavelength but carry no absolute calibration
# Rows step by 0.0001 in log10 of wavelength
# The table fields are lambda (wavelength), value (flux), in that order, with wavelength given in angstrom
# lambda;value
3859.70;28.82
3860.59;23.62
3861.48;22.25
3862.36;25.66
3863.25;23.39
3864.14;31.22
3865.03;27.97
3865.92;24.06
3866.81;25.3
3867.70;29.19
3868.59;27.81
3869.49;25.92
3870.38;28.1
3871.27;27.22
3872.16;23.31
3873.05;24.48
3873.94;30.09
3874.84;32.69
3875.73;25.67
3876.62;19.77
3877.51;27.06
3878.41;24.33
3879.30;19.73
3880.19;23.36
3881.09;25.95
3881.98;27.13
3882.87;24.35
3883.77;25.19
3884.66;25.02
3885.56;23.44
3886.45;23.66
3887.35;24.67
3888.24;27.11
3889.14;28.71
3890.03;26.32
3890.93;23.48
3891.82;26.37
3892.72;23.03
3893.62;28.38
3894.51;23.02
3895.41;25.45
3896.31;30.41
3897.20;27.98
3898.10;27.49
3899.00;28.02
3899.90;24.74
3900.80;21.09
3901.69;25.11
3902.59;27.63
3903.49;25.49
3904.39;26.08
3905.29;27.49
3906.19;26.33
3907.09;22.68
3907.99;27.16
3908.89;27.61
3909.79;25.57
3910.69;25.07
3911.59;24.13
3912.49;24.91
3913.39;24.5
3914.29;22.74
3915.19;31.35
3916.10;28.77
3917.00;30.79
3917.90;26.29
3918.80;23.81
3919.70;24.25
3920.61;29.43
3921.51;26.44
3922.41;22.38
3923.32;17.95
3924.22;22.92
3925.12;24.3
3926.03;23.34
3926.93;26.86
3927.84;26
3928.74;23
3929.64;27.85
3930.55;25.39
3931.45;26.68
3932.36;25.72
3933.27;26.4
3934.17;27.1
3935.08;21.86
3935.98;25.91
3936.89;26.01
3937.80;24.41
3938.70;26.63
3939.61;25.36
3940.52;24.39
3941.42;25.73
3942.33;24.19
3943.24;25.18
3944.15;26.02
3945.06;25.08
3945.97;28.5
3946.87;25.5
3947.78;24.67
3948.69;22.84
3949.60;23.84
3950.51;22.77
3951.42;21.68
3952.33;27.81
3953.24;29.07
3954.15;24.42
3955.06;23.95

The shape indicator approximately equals 3.21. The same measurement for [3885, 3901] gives 3.24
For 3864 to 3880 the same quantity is 3.26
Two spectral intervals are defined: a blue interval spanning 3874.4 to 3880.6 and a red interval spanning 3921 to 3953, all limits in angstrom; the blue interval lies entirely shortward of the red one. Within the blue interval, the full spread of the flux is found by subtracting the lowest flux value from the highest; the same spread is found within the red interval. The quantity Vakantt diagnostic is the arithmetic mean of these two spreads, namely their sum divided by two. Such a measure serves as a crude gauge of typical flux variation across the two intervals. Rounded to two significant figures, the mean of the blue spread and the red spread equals 12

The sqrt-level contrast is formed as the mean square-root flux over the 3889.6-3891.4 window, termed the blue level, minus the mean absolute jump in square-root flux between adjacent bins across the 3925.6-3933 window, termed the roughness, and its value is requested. 4.75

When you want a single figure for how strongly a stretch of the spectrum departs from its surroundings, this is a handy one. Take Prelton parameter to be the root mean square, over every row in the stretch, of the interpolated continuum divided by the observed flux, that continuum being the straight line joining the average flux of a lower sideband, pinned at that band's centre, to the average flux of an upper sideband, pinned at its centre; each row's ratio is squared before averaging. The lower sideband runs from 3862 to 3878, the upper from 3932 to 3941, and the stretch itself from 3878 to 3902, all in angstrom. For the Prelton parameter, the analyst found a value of 1.05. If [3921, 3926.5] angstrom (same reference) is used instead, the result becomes 1.14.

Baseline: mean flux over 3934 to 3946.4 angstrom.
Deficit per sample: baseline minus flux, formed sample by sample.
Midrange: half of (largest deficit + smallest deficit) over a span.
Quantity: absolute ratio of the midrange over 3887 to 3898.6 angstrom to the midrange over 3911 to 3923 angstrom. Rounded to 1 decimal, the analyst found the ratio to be 0.9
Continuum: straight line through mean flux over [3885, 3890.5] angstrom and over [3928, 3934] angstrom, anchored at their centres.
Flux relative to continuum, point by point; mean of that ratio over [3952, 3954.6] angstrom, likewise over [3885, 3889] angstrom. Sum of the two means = 2.01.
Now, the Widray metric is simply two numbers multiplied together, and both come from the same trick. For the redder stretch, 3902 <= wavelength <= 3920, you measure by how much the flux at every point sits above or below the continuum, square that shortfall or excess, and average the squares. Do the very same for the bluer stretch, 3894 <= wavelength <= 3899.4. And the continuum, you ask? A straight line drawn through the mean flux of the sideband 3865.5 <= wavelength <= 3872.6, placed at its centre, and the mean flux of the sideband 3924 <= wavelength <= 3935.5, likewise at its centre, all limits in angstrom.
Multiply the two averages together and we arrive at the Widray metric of 39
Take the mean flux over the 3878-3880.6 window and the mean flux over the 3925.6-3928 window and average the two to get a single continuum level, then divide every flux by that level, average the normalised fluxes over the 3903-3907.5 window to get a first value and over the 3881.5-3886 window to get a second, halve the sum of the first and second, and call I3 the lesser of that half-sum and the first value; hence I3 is 1.06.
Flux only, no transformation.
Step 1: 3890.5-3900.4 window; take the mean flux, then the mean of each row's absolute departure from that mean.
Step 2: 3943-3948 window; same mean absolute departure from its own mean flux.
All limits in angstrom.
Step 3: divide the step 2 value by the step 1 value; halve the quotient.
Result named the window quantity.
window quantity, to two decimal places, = 0.23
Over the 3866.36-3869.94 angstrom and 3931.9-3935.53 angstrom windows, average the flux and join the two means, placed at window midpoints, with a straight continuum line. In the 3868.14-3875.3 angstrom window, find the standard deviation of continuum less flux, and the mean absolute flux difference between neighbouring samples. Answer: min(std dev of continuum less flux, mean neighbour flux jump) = 2.6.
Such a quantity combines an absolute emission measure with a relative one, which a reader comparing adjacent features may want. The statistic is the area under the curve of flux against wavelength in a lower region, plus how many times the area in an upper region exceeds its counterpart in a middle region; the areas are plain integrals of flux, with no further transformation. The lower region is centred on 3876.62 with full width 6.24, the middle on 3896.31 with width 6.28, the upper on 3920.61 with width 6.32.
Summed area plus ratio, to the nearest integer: 161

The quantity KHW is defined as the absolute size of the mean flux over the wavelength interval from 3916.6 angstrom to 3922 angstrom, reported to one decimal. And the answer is 26.8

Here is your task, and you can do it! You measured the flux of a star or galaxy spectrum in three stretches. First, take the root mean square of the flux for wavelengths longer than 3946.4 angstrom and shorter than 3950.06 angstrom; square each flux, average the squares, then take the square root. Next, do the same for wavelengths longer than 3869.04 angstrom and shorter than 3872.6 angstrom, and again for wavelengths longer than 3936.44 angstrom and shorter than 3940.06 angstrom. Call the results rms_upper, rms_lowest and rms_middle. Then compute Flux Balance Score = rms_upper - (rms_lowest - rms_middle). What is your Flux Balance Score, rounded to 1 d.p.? 23.6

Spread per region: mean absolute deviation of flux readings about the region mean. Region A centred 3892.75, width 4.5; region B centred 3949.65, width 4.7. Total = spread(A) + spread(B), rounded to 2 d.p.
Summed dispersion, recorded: 2.89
